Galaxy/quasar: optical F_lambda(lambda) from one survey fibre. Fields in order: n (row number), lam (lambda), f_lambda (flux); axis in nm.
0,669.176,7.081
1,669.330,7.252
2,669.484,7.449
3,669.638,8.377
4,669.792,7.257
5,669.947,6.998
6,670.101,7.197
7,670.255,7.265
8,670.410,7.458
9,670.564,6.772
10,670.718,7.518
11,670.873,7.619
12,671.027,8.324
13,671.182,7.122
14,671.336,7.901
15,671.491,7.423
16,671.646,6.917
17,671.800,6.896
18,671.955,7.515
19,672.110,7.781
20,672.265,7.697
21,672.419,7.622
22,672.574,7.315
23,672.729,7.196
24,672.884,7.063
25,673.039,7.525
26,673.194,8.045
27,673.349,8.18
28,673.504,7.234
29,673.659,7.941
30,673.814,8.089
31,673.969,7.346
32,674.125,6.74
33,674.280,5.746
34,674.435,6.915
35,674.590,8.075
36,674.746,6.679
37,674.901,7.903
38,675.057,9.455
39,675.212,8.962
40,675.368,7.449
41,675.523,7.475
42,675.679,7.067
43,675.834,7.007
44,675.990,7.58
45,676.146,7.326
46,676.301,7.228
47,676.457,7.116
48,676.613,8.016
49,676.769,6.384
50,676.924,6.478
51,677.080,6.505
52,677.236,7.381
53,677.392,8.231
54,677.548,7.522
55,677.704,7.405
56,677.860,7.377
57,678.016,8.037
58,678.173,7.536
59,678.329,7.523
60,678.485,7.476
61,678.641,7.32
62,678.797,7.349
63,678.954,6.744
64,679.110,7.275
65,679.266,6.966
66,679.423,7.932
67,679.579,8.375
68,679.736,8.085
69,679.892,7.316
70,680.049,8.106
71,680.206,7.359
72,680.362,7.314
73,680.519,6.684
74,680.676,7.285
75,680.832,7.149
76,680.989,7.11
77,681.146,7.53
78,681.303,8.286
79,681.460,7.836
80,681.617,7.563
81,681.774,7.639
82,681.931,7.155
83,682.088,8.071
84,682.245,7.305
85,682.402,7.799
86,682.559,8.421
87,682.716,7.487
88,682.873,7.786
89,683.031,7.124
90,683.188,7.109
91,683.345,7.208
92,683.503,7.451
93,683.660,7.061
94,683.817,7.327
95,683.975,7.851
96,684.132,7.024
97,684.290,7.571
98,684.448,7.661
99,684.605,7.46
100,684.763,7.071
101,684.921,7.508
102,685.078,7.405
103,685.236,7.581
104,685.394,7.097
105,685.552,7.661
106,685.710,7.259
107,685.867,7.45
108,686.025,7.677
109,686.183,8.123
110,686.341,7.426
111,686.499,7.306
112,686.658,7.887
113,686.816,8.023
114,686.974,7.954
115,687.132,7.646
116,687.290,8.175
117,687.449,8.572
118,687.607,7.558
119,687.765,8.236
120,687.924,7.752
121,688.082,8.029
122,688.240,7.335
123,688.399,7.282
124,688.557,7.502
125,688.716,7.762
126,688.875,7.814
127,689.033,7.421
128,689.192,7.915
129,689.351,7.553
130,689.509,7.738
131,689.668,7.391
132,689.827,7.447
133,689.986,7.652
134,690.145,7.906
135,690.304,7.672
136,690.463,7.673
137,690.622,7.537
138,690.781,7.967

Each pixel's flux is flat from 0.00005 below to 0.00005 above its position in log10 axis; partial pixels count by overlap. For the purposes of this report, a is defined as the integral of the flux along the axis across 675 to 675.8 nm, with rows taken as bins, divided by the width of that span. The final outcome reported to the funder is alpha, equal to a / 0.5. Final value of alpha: 16.0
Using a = 7.99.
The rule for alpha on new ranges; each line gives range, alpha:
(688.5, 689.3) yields 15.4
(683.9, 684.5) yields 15.0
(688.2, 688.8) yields 14.9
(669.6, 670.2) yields 14.8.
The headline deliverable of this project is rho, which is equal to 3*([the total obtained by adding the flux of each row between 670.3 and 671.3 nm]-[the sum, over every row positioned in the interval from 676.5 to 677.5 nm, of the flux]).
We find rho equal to 5.5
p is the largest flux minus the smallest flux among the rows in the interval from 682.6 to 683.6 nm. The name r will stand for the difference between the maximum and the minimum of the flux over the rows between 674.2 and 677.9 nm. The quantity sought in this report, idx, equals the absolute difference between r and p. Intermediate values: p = 0.7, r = 3.7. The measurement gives 3.0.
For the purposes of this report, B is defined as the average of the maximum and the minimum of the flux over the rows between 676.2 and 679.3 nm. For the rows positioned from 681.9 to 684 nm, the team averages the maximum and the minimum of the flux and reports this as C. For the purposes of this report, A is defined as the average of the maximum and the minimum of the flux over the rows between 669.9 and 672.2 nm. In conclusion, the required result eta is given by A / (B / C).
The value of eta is 8.0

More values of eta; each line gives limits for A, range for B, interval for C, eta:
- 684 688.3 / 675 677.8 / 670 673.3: 7.4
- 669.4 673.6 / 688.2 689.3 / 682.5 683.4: 7.7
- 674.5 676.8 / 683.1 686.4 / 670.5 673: 7.9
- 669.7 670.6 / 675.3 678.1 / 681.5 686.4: 7.5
